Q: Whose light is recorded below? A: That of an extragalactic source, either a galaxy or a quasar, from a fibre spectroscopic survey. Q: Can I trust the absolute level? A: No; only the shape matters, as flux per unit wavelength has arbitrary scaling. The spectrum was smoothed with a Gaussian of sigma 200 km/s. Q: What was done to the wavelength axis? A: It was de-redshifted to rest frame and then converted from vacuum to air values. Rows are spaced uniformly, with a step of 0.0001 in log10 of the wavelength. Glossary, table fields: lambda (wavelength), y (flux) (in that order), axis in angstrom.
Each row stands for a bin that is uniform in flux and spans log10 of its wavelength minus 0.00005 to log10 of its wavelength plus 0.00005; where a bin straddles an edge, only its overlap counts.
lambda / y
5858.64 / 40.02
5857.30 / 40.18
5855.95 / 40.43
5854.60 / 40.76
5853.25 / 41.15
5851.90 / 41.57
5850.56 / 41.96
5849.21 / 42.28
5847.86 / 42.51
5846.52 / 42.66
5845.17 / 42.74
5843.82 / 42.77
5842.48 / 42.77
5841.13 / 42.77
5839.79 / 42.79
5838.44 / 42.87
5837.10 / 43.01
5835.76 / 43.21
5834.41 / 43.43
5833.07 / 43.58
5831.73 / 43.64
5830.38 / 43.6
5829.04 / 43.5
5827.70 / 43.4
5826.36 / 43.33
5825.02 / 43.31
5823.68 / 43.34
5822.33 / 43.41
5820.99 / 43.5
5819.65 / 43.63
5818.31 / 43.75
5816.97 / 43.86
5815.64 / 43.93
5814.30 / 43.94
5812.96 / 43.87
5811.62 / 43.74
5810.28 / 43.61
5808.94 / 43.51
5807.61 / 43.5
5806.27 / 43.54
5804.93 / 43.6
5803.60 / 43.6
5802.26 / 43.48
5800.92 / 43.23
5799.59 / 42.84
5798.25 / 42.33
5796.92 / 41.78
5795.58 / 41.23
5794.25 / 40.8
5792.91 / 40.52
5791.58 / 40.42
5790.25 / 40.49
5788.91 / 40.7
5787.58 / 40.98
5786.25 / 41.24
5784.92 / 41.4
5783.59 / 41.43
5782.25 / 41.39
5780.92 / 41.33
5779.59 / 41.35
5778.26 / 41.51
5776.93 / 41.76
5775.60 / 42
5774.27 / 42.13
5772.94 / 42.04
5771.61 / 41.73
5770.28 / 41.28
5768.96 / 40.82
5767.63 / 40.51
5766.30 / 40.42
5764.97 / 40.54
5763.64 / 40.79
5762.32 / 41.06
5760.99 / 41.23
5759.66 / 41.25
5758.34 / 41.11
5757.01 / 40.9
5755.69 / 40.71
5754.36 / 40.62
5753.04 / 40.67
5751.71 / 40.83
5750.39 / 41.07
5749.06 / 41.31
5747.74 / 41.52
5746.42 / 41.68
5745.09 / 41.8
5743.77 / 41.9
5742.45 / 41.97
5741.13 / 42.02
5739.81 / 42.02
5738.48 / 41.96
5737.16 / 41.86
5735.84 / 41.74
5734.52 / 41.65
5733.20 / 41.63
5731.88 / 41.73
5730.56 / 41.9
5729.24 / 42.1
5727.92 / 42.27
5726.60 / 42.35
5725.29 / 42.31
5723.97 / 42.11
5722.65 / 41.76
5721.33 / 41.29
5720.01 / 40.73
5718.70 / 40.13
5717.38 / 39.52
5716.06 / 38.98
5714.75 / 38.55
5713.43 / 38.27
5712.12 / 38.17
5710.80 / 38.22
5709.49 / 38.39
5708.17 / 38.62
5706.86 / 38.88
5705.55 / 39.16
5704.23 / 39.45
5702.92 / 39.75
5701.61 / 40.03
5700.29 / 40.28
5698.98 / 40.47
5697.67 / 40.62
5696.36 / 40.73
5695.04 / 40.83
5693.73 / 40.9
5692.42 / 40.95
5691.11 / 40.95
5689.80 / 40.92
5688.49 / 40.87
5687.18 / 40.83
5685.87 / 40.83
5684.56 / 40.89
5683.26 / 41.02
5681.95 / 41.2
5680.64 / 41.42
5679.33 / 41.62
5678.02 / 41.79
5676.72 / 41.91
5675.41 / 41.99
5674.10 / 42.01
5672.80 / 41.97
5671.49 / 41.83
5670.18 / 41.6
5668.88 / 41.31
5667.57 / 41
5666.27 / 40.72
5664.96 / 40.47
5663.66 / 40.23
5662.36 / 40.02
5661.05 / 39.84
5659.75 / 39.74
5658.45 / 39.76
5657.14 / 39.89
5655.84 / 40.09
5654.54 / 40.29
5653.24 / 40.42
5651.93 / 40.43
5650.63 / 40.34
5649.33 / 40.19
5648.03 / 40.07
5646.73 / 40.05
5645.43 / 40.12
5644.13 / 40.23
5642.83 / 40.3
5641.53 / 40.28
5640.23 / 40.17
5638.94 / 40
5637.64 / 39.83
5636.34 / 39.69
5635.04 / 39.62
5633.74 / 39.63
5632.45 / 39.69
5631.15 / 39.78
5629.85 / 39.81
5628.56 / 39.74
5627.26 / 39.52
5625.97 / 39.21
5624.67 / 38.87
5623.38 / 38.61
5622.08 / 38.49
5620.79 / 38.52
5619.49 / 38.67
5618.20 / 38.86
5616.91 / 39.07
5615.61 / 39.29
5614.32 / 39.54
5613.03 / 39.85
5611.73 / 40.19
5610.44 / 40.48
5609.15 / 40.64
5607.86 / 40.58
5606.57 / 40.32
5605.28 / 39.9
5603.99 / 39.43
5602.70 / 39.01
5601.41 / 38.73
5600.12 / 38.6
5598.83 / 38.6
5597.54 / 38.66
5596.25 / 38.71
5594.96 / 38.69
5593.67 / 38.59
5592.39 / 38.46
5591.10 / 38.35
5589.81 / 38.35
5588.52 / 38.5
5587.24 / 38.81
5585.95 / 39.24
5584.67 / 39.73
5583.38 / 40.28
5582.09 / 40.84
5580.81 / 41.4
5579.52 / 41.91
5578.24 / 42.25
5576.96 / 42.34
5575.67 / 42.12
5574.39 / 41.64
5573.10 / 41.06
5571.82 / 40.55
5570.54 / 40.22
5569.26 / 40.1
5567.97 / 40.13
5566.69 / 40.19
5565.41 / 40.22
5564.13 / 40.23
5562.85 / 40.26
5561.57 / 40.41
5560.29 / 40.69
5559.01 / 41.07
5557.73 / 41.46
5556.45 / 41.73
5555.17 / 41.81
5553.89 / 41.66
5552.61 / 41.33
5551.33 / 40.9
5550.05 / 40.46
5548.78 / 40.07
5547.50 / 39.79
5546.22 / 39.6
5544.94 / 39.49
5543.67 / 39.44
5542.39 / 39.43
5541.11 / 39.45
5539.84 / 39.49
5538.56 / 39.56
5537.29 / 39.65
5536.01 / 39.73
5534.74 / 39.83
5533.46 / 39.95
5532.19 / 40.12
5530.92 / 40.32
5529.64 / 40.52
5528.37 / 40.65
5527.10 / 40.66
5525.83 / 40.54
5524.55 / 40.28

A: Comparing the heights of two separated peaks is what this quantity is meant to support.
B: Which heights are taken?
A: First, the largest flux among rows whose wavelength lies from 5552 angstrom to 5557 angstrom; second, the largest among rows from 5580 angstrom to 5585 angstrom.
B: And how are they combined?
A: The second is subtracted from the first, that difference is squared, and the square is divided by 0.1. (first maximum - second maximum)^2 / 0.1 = 2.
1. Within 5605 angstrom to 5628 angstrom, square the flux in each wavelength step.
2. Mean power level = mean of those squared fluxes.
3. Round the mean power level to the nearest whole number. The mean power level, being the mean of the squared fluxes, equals 1559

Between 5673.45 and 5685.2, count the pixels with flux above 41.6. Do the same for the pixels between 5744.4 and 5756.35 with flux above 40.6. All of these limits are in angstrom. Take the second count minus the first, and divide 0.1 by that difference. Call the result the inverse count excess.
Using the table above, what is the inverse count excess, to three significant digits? 0.0250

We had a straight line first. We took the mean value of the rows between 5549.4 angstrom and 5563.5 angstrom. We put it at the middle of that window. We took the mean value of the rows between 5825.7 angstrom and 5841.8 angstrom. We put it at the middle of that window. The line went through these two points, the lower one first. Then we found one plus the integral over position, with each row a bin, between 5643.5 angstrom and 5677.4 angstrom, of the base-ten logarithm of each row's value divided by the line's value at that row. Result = 0.55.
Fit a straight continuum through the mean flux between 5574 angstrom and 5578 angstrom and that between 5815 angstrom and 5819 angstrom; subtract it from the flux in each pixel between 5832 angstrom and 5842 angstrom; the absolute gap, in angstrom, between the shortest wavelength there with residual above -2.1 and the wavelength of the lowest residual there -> 8.1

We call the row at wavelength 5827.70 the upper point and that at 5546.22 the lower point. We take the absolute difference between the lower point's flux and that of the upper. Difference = 3.8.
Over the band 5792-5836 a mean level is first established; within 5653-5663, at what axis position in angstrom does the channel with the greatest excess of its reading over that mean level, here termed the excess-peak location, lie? 5653.24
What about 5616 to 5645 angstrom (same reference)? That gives 5642.83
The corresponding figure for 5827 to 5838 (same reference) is 5831.73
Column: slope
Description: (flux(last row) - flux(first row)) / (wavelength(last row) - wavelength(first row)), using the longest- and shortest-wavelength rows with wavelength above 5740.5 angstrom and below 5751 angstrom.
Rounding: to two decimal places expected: -0.10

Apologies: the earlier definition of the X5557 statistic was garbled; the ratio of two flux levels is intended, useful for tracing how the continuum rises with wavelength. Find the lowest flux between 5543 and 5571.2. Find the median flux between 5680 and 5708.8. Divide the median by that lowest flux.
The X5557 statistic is 1.04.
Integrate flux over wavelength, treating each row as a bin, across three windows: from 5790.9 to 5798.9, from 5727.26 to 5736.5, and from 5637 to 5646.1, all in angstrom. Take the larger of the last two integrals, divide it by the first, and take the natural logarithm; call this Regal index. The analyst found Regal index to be 0.16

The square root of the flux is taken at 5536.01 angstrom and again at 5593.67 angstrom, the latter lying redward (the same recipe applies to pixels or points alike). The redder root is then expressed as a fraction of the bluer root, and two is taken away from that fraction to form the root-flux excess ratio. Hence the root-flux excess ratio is -1.014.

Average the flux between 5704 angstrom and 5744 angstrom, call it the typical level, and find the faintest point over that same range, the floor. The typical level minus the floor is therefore 2.53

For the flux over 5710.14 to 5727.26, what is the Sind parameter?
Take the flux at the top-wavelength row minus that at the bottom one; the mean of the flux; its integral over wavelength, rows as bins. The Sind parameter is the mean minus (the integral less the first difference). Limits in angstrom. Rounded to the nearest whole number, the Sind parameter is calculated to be -644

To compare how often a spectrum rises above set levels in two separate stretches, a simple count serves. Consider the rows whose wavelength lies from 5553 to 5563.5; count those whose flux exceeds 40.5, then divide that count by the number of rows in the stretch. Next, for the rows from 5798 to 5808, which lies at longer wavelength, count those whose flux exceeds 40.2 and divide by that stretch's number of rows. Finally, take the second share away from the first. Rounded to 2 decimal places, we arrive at -0.25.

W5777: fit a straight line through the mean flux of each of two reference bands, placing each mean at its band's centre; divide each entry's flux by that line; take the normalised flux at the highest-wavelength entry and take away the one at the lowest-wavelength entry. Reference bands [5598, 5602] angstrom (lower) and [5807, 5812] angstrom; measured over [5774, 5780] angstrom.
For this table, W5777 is -0.021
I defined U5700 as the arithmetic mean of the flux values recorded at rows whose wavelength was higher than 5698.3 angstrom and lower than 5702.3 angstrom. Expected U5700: 40.3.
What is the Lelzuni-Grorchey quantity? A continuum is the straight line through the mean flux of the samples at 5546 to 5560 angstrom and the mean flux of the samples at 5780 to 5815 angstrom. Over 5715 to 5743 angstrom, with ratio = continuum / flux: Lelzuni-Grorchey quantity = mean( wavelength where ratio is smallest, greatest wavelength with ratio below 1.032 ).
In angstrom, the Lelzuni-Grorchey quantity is 5734.5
